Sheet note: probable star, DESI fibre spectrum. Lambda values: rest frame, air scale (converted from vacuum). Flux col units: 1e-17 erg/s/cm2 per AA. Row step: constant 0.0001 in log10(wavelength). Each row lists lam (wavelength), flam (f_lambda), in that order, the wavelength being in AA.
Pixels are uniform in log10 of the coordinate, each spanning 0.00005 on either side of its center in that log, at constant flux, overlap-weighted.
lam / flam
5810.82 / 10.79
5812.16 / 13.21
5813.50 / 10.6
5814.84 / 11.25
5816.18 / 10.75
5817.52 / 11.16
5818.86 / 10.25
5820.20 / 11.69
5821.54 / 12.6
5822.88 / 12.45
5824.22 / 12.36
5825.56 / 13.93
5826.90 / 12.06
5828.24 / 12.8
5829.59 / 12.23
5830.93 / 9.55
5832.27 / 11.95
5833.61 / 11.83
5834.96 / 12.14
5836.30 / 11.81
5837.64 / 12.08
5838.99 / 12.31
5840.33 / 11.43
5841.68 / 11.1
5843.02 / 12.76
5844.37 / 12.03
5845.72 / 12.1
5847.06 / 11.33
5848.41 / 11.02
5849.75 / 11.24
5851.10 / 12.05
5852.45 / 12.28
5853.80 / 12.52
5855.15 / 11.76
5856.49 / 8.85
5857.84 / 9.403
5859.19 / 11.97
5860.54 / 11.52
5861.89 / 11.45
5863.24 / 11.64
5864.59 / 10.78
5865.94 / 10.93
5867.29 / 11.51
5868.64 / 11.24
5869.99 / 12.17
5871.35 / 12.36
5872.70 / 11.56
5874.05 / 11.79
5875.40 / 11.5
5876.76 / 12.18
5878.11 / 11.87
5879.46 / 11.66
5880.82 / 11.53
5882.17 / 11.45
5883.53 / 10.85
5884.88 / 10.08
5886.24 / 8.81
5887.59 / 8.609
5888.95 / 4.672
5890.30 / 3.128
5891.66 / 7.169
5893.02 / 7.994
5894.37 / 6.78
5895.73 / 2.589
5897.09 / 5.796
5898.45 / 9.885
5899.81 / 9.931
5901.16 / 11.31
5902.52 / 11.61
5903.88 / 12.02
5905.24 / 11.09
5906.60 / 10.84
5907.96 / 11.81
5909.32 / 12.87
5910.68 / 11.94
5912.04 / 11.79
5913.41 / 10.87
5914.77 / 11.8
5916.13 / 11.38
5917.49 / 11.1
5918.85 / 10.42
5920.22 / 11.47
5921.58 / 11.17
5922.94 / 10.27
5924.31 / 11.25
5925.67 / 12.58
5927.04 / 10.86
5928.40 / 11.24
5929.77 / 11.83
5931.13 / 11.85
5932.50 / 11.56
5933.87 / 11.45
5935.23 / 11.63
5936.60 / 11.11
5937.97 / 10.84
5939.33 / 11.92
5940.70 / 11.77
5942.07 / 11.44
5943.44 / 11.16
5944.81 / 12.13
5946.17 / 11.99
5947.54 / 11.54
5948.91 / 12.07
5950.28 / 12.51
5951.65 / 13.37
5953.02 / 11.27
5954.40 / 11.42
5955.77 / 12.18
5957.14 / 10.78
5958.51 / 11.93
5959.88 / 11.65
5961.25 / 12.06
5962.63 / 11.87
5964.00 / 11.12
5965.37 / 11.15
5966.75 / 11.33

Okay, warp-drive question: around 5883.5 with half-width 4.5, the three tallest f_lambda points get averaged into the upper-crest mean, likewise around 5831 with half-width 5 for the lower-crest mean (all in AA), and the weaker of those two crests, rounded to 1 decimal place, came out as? 11.5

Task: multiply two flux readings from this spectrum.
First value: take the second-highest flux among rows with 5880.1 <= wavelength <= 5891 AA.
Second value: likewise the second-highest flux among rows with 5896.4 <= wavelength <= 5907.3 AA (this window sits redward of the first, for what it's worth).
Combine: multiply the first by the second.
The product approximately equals 133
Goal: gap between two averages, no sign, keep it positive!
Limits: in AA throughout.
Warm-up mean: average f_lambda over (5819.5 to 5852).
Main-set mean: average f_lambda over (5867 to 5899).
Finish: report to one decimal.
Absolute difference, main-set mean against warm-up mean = 2.5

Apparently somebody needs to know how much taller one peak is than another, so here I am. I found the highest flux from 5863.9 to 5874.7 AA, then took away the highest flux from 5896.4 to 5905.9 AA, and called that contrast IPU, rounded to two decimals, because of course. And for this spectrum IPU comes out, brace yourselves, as 0.34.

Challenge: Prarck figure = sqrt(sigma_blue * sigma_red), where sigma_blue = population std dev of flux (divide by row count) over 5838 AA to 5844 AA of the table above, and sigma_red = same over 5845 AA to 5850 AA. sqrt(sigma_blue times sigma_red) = 0.52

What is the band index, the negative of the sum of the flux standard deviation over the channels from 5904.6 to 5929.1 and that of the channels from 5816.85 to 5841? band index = -1.6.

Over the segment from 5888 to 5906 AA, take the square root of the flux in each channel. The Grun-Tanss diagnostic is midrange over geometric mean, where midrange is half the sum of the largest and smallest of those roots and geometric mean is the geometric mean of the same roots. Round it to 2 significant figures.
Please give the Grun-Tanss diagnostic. 0.94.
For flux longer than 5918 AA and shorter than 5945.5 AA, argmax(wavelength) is 5925.67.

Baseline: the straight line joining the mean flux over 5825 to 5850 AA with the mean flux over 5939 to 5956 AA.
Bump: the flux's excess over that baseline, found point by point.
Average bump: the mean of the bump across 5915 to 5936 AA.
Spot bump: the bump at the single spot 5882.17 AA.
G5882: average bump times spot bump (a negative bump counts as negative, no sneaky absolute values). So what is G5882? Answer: 0.2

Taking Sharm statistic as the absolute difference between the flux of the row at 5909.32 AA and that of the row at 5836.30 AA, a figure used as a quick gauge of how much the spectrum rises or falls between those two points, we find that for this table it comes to 1.06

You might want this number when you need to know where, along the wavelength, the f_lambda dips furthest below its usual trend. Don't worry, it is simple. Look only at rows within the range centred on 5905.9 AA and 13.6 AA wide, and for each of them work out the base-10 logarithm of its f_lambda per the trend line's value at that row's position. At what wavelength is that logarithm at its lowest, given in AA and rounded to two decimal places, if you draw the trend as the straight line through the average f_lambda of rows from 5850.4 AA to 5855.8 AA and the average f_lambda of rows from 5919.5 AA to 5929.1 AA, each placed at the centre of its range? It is 5899.81 AA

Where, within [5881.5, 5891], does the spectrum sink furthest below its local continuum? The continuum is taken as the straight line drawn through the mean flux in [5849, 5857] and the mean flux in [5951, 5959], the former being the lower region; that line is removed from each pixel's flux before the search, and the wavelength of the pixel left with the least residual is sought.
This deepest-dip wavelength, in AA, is 5890.30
